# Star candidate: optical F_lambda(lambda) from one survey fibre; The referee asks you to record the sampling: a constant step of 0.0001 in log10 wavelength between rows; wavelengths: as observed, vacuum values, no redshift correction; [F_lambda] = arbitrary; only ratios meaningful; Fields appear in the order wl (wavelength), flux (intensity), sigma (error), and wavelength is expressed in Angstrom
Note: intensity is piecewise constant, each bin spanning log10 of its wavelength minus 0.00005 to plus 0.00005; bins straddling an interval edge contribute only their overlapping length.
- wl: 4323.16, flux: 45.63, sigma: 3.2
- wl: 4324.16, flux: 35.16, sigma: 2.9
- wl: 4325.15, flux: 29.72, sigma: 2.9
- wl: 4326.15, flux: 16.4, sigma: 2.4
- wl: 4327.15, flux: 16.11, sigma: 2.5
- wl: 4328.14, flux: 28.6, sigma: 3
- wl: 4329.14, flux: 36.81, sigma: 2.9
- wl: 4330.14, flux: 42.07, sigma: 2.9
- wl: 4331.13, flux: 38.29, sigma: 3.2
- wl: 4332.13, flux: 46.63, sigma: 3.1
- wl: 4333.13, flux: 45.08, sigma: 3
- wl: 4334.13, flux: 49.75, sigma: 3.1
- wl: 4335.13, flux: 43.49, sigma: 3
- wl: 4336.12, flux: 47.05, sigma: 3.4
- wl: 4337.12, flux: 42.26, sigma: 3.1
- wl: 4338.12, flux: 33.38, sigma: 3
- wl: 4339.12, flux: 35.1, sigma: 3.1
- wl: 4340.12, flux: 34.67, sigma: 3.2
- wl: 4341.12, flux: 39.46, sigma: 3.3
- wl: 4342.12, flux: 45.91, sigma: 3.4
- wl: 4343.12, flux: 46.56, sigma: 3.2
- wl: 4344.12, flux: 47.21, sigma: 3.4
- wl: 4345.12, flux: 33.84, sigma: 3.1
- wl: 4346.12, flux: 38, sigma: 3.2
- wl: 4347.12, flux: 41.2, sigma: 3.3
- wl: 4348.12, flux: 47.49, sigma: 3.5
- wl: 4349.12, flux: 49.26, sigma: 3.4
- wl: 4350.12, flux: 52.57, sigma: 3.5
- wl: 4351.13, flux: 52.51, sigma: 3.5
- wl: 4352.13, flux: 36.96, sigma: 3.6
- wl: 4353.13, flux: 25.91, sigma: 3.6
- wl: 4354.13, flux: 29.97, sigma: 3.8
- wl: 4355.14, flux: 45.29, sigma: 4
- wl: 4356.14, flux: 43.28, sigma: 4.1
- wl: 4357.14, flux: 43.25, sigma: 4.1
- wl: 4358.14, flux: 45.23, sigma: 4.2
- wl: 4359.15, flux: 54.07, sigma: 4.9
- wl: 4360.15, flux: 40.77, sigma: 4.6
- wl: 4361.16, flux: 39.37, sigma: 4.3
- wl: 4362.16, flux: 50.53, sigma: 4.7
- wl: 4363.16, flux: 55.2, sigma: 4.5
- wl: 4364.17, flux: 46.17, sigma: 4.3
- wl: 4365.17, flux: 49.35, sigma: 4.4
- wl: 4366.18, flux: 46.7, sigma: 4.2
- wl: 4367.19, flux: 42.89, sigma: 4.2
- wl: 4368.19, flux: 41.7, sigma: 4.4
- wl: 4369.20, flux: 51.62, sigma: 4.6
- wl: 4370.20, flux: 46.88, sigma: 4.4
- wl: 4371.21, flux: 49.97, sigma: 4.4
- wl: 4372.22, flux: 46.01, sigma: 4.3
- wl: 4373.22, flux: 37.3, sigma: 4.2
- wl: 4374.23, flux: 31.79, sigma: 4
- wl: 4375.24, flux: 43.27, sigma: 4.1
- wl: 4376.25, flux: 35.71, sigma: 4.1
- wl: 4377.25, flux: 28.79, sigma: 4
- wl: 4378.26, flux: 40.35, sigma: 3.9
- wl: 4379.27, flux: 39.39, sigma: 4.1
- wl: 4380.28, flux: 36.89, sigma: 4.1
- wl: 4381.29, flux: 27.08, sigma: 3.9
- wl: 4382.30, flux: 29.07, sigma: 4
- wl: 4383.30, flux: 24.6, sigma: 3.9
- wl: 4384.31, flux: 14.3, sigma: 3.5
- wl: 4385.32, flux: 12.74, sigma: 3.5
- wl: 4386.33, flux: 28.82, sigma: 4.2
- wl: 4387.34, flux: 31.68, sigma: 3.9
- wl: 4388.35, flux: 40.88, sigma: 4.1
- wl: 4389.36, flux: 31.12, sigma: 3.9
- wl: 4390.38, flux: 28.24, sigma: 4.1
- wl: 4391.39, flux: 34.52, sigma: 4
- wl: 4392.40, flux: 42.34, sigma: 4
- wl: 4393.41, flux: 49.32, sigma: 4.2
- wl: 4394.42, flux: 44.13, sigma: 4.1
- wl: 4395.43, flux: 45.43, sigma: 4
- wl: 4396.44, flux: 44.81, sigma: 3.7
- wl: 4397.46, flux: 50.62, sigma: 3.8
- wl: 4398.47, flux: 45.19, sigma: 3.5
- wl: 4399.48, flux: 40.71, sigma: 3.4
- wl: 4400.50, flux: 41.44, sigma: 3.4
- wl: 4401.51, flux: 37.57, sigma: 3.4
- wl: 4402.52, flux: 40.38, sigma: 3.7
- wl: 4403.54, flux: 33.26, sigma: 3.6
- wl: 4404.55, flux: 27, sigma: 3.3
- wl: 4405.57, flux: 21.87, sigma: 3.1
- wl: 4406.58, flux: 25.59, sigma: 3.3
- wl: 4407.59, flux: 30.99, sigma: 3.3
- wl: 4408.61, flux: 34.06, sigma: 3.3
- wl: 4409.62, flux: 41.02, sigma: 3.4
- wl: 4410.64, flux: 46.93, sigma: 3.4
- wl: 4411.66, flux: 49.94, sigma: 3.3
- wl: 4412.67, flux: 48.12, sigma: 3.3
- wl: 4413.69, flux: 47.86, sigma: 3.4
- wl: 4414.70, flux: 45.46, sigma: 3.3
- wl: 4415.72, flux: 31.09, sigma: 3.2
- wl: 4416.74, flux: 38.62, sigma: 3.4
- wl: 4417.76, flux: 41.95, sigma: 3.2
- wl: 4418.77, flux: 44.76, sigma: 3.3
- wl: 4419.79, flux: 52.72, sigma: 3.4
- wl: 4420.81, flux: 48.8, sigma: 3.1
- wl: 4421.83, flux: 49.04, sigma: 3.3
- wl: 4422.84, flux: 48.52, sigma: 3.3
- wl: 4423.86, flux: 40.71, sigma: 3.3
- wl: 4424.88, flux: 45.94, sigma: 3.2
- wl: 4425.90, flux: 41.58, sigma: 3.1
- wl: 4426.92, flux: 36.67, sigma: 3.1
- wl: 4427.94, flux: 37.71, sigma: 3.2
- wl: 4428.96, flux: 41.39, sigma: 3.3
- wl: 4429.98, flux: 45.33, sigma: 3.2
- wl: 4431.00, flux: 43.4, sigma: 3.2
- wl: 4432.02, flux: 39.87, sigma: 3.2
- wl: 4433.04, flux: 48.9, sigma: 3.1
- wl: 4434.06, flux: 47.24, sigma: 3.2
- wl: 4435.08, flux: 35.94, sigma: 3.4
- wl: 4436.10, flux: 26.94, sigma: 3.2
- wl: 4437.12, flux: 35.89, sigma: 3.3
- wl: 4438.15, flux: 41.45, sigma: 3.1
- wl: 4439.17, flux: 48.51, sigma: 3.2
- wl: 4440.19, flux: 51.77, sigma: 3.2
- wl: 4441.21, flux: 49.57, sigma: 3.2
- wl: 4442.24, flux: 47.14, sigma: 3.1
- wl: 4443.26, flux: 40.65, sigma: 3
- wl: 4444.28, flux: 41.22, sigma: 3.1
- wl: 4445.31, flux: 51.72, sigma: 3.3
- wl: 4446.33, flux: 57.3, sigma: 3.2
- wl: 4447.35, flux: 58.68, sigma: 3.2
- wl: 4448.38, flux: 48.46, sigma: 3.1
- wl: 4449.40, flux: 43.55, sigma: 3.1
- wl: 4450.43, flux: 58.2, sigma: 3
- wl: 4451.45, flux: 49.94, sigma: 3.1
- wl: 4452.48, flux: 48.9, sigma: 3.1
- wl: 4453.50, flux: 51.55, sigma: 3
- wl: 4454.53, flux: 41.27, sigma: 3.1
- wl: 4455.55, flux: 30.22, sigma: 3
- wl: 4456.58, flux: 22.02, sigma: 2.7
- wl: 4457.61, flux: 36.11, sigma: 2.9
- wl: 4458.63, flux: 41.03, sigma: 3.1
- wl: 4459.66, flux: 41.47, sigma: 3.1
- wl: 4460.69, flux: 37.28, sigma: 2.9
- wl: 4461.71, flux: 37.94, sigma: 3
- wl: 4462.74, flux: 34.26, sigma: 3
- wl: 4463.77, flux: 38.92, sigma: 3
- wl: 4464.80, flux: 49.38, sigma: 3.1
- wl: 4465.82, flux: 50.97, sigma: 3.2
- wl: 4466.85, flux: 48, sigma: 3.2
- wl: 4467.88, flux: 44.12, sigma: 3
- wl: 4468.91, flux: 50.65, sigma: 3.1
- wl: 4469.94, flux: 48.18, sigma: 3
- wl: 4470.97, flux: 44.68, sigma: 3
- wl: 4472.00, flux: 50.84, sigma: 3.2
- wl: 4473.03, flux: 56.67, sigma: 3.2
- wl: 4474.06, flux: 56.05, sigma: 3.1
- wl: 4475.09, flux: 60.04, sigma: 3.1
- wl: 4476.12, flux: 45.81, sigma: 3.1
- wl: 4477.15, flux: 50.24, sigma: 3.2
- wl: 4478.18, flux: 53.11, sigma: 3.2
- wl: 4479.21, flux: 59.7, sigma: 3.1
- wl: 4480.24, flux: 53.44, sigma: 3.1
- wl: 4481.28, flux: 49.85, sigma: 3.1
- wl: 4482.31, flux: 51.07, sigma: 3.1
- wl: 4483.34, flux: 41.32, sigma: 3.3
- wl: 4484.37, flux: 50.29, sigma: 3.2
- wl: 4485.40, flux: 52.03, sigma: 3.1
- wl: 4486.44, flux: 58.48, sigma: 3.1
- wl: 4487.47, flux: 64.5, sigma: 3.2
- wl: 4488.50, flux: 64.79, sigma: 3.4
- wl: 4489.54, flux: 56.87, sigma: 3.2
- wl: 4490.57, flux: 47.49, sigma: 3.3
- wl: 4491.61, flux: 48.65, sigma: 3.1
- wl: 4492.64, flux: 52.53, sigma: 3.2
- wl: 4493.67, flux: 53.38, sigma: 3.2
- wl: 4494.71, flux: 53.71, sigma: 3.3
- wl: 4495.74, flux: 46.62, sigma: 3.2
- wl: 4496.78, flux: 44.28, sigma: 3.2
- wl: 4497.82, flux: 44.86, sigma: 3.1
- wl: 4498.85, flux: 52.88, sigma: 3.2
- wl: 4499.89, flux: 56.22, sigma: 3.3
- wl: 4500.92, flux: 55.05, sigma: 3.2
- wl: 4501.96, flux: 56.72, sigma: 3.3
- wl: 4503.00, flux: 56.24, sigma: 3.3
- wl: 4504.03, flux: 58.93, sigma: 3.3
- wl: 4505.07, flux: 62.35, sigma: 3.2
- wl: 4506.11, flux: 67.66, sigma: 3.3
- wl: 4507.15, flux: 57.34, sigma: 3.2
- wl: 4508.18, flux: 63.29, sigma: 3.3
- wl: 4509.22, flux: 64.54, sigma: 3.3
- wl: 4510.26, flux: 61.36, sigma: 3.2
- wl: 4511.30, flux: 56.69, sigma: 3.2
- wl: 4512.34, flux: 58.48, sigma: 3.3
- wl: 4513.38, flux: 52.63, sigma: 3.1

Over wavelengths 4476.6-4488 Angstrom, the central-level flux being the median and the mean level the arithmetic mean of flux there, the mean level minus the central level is 1.1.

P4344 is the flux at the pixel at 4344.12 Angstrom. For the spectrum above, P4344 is 47.21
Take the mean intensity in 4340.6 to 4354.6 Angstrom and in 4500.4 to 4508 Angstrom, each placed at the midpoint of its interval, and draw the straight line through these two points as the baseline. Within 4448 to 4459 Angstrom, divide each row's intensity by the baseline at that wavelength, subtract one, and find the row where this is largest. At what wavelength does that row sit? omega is 4450.43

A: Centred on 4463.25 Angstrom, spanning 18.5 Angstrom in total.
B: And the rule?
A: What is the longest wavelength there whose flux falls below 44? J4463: 4463.77 Angstrom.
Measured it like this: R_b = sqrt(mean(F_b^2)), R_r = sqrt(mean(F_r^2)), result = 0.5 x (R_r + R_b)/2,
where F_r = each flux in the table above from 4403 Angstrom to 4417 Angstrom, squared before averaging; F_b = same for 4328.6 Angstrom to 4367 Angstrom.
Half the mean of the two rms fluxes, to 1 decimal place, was 20.5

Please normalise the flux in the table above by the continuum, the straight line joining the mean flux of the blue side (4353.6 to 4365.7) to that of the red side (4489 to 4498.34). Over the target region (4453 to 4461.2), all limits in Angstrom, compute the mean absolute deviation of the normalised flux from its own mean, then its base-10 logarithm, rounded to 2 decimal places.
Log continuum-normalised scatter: -0.89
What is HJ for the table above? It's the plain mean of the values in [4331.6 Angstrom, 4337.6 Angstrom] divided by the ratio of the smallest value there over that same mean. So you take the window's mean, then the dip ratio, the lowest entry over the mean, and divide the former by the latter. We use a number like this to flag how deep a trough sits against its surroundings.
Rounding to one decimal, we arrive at 49.4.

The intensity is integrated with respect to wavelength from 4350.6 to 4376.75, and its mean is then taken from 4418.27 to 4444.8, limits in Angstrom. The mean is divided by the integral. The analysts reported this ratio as 0.038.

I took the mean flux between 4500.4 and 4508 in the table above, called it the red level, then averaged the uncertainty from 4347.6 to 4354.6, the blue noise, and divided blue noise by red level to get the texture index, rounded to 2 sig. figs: 0.060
